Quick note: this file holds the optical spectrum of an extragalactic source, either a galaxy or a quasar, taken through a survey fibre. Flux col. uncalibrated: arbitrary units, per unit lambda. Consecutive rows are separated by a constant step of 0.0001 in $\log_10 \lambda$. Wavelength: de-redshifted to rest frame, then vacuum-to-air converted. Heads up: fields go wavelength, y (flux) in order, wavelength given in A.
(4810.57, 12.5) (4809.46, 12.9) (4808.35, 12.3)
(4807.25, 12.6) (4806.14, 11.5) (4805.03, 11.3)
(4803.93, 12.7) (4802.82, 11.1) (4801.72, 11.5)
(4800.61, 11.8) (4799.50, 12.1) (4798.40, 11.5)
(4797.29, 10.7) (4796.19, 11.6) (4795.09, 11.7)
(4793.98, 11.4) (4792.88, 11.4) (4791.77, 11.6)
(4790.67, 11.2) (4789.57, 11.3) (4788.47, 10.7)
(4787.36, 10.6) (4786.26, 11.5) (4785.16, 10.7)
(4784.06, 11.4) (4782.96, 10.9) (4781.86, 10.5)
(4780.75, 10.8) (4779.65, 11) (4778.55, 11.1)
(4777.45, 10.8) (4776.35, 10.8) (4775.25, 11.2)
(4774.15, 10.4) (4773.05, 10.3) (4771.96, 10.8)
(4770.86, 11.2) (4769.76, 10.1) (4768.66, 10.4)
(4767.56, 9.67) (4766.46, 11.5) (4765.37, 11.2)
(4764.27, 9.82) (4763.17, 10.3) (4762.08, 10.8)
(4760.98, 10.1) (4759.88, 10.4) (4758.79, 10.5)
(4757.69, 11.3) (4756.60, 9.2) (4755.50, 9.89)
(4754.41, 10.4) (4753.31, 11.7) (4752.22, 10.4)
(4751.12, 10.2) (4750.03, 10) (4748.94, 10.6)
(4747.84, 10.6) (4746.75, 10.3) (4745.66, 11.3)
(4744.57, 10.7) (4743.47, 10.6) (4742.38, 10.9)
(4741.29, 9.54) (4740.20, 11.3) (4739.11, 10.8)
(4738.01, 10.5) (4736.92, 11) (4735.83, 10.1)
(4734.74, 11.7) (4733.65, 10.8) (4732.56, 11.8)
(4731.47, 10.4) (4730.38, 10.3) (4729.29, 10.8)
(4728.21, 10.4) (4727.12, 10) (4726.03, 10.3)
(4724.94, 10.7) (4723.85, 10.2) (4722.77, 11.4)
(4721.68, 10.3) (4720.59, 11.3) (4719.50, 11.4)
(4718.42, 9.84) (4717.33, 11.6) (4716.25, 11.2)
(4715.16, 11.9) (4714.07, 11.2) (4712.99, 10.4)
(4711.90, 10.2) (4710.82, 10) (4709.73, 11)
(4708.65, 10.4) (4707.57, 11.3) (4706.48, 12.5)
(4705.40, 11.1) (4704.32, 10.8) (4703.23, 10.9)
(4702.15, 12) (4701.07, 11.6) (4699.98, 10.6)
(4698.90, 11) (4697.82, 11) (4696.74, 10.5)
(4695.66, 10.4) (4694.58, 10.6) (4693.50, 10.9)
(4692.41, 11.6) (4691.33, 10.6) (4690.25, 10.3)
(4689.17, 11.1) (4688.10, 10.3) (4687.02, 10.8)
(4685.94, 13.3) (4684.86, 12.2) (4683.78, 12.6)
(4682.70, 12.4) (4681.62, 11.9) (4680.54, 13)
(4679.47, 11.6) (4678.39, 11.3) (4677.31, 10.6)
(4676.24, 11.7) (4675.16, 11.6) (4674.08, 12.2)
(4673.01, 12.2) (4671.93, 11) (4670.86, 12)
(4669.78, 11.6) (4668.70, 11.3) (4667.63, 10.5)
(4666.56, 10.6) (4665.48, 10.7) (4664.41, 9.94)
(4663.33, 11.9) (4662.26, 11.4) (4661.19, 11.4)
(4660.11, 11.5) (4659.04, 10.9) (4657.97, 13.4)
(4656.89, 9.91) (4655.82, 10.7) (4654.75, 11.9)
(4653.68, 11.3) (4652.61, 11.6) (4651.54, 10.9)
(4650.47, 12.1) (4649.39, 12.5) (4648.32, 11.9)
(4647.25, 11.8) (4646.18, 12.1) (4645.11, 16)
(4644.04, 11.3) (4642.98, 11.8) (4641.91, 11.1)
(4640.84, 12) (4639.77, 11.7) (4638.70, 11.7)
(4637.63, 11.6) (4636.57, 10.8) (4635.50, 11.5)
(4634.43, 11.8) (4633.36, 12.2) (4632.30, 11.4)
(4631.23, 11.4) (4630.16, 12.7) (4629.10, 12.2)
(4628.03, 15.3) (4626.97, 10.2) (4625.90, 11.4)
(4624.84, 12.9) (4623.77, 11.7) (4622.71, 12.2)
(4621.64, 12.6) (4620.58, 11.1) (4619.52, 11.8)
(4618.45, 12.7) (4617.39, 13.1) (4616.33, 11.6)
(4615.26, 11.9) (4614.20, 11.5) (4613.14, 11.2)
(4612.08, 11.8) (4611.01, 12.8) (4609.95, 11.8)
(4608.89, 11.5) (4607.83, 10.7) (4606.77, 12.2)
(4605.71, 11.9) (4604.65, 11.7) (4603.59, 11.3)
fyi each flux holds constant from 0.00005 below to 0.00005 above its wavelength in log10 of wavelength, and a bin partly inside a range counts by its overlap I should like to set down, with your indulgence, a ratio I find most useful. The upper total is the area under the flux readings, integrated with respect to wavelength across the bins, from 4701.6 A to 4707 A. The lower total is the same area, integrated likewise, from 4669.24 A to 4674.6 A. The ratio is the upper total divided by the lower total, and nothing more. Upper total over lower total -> 0.98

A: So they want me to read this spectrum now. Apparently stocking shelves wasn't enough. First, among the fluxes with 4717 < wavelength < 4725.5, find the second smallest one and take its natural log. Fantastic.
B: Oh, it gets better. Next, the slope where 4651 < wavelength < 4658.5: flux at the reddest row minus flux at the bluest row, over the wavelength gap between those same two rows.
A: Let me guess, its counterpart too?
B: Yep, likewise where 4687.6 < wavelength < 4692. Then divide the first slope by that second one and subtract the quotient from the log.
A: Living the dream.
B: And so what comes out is -2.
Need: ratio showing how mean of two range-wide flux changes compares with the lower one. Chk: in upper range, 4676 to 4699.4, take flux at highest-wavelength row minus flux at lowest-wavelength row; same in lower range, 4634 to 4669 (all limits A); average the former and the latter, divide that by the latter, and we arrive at 1.2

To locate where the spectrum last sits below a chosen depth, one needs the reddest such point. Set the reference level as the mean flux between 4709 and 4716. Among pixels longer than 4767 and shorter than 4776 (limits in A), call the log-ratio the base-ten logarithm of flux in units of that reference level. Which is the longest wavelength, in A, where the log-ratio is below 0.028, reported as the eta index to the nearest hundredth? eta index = 4775.25 A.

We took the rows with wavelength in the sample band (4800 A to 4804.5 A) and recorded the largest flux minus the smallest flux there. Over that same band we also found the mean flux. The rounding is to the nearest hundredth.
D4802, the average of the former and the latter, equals 6.69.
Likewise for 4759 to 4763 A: 5.57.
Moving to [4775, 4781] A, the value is 5.67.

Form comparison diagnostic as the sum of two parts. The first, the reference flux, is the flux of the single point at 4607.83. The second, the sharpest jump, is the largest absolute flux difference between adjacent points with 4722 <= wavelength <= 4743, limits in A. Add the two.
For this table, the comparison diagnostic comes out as 12.5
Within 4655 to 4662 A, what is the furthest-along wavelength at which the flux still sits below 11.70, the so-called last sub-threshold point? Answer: 4661.19 A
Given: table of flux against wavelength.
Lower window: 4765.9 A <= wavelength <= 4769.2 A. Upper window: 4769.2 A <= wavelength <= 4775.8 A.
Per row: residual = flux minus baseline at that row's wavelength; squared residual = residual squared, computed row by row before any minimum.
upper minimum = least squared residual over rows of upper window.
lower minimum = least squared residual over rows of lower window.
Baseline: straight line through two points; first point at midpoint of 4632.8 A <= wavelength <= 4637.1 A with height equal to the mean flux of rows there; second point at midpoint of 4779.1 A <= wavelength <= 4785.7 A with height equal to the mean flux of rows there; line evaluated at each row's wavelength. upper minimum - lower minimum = -0.28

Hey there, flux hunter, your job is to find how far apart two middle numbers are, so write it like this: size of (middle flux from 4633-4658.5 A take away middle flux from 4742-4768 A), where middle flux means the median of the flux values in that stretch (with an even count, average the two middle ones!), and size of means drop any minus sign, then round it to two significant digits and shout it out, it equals 1.3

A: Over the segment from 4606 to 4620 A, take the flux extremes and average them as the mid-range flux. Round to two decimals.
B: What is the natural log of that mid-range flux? 2.48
